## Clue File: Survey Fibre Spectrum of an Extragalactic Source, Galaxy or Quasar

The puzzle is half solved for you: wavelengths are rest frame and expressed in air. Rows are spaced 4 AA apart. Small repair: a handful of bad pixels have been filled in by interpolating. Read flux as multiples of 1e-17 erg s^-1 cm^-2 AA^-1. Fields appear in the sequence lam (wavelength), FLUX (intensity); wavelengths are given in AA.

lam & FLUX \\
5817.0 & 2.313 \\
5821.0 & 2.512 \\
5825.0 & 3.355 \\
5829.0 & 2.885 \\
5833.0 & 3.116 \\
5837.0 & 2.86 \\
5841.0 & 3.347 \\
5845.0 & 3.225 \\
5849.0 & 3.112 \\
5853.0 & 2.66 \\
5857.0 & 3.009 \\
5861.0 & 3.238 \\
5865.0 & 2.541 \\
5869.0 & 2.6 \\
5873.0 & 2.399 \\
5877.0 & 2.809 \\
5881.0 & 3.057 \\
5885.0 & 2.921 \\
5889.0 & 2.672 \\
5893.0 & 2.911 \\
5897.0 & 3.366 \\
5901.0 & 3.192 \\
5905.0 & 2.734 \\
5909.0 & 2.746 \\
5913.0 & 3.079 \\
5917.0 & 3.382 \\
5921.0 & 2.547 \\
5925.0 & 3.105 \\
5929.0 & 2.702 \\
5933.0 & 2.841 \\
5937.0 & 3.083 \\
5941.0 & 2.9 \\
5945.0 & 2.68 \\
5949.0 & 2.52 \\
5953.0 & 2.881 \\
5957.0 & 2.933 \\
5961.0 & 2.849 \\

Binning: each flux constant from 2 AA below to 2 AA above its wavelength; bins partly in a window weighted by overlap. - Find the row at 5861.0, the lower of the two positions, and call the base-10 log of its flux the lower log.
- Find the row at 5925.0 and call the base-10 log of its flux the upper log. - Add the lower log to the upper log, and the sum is 1.00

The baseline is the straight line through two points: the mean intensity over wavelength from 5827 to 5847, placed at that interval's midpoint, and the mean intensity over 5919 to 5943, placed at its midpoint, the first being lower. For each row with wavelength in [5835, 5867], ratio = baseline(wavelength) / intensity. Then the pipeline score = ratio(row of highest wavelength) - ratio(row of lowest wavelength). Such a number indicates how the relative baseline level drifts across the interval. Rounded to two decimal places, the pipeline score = 0.11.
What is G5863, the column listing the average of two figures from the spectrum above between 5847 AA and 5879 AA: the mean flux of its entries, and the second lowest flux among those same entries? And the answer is 2.67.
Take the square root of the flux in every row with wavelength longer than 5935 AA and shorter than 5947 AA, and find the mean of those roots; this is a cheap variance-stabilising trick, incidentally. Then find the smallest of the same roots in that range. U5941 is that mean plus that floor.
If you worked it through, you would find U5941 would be 3.336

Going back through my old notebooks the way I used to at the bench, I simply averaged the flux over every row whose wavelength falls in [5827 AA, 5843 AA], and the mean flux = 3.05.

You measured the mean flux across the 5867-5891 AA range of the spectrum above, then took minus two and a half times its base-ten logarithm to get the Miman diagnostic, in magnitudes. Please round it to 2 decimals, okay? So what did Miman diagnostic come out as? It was -1.10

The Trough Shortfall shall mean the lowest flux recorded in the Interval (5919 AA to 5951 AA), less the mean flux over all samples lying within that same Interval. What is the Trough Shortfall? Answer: -0.28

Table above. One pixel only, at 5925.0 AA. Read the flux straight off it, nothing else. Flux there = 3.105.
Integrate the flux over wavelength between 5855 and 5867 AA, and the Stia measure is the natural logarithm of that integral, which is 3.6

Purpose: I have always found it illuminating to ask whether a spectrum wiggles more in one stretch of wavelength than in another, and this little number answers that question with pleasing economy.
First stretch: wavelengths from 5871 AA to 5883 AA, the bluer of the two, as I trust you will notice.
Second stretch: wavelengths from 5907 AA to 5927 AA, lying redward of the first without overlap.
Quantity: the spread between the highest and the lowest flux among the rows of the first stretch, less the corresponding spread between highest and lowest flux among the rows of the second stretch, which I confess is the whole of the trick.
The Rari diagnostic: -0.18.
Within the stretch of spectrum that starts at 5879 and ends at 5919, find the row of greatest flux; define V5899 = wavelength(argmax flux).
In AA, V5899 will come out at 5917.0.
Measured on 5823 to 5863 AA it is 5825.0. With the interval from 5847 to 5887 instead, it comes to 5861.0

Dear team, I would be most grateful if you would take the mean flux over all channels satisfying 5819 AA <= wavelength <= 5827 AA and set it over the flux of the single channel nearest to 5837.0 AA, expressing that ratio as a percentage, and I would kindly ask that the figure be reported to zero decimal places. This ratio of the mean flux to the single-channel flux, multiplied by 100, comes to 103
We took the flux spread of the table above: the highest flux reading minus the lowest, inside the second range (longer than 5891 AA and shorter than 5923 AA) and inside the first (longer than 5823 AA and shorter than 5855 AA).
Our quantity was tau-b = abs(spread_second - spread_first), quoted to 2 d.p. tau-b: 0.14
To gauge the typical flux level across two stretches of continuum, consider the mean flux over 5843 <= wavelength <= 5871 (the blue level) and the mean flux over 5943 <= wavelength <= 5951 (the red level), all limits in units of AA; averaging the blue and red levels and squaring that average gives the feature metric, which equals 7.6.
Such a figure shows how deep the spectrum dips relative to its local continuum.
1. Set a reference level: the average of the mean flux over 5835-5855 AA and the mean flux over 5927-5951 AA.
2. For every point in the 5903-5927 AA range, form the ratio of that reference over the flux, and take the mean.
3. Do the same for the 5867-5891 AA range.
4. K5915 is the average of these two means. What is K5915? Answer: 1.04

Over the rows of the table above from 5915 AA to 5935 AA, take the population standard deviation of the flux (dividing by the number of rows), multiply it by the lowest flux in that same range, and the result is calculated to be 0.76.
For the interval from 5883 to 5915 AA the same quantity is 0.61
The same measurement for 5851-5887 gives 0.62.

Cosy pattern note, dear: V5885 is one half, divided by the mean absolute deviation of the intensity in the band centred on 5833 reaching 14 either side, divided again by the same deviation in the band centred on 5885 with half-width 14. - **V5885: 9.4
